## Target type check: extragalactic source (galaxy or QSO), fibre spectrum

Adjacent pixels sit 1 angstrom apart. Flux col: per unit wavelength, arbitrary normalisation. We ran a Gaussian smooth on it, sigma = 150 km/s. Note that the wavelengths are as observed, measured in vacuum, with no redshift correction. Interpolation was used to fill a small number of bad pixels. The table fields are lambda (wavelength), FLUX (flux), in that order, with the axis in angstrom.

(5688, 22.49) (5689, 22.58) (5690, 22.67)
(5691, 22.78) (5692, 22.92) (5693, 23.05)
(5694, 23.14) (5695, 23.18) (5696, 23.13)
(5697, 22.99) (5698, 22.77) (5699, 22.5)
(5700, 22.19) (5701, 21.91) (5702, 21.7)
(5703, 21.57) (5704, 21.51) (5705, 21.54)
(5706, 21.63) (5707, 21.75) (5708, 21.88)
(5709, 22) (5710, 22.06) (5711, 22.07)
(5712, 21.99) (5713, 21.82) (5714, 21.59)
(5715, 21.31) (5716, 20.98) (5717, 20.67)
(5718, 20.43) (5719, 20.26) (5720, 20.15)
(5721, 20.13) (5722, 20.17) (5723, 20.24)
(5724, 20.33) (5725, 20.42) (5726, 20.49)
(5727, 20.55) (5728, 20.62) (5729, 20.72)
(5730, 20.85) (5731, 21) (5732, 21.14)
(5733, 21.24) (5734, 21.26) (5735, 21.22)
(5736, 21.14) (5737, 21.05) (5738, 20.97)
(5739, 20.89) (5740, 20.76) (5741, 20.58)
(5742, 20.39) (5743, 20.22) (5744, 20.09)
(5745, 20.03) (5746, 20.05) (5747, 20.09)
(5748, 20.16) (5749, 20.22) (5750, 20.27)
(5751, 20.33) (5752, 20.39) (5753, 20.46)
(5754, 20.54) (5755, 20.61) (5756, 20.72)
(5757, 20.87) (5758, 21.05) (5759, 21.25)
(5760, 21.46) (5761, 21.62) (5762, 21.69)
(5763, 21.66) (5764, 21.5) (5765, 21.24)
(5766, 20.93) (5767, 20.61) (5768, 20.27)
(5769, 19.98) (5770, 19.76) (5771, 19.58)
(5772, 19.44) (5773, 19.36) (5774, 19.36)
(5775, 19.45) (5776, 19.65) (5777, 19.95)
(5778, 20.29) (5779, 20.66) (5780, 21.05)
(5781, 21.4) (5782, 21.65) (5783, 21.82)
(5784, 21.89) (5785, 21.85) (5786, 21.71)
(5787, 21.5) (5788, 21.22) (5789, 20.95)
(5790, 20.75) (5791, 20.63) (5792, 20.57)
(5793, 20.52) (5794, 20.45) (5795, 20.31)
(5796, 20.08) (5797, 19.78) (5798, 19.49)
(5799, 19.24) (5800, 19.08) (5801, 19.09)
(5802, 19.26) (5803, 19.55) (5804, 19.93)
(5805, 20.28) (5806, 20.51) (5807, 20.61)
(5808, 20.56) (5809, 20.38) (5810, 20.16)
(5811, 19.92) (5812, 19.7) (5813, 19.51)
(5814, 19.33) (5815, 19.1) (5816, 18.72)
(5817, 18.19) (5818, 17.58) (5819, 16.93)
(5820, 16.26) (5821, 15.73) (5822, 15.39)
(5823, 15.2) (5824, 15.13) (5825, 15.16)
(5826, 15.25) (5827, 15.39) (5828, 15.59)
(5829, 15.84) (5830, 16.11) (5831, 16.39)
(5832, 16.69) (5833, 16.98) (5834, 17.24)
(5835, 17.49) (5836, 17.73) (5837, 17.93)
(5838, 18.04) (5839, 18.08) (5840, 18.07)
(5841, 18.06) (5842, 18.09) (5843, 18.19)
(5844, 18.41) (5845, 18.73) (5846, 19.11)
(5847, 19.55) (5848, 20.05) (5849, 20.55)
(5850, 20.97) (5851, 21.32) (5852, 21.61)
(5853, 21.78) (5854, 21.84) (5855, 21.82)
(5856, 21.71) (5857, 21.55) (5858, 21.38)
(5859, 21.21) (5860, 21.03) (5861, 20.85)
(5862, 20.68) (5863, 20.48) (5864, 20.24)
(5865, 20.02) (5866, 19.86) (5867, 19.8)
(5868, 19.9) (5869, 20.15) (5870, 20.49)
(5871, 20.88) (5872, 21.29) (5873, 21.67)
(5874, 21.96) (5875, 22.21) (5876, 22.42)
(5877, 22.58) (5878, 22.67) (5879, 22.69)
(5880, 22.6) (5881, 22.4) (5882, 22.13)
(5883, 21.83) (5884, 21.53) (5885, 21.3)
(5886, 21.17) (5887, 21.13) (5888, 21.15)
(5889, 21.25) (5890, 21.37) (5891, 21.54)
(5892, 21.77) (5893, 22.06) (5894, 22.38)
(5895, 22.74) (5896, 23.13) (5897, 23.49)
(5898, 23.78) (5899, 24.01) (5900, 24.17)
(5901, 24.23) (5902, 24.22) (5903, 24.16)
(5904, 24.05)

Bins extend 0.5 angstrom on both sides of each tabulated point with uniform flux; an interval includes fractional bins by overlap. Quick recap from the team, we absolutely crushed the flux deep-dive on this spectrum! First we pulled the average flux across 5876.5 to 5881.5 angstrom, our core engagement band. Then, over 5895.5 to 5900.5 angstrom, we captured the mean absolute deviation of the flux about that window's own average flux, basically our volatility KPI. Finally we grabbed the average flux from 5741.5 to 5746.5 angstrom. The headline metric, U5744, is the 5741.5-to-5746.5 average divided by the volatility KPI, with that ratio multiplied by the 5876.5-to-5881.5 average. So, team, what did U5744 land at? 1402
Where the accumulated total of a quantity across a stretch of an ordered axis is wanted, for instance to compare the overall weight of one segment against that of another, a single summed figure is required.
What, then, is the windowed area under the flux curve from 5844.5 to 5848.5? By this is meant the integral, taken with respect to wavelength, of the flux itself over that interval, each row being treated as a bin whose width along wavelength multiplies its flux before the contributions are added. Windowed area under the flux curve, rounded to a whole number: 77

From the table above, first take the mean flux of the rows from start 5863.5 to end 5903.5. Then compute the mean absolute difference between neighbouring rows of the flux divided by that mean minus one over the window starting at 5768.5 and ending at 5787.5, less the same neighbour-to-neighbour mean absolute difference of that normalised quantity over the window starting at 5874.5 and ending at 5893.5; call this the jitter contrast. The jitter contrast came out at 0.001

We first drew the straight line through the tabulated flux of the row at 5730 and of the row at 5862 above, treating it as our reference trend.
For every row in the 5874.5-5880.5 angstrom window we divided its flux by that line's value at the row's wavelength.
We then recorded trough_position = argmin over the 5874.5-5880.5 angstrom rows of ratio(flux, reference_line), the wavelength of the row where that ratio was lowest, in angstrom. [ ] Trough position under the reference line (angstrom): 5875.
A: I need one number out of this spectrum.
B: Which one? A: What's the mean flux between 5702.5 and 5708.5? 21.6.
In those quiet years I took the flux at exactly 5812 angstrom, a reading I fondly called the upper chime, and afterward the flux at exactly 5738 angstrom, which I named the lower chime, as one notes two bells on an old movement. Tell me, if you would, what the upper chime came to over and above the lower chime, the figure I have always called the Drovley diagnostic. -1.3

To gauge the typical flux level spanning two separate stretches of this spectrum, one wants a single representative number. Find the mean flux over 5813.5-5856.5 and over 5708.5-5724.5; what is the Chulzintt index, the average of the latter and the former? 19.5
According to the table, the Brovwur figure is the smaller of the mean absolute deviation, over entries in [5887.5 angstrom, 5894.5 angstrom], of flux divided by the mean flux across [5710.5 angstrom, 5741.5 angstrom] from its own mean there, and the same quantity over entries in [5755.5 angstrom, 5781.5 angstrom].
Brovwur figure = 0.017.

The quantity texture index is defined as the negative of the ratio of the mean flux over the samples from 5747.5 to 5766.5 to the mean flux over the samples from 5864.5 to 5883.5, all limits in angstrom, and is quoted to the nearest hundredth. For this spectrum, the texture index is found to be -0.97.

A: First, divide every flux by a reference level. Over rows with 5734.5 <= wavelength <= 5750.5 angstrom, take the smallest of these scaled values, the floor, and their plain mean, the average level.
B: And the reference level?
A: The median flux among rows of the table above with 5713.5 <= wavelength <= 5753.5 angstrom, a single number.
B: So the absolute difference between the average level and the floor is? 0.023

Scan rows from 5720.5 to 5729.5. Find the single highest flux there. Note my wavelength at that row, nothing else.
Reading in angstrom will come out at 5729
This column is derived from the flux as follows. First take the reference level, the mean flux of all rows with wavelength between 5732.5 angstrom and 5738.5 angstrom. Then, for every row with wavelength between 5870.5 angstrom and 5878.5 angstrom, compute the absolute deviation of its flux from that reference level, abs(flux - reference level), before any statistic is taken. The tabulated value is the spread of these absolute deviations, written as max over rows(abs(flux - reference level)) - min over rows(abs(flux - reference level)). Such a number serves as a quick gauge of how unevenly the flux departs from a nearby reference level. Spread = 1.4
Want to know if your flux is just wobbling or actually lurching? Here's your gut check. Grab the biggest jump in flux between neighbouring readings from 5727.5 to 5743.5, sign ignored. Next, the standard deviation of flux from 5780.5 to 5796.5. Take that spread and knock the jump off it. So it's 0.4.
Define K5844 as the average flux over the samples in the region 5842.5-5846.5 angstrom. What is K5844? 18.6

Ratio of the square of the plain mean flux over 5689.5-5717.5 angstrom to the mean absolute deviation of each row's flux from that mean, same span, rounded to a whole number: 854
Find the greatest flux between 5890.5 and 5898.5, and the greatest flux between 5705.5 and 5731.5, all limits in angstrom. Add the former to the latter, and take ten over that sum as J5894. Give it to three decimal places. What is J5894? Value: 0.218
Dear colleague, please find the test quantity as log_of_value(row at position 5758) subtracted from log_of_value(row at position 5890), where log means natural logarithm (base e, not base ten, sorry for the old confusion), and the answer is 0.02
